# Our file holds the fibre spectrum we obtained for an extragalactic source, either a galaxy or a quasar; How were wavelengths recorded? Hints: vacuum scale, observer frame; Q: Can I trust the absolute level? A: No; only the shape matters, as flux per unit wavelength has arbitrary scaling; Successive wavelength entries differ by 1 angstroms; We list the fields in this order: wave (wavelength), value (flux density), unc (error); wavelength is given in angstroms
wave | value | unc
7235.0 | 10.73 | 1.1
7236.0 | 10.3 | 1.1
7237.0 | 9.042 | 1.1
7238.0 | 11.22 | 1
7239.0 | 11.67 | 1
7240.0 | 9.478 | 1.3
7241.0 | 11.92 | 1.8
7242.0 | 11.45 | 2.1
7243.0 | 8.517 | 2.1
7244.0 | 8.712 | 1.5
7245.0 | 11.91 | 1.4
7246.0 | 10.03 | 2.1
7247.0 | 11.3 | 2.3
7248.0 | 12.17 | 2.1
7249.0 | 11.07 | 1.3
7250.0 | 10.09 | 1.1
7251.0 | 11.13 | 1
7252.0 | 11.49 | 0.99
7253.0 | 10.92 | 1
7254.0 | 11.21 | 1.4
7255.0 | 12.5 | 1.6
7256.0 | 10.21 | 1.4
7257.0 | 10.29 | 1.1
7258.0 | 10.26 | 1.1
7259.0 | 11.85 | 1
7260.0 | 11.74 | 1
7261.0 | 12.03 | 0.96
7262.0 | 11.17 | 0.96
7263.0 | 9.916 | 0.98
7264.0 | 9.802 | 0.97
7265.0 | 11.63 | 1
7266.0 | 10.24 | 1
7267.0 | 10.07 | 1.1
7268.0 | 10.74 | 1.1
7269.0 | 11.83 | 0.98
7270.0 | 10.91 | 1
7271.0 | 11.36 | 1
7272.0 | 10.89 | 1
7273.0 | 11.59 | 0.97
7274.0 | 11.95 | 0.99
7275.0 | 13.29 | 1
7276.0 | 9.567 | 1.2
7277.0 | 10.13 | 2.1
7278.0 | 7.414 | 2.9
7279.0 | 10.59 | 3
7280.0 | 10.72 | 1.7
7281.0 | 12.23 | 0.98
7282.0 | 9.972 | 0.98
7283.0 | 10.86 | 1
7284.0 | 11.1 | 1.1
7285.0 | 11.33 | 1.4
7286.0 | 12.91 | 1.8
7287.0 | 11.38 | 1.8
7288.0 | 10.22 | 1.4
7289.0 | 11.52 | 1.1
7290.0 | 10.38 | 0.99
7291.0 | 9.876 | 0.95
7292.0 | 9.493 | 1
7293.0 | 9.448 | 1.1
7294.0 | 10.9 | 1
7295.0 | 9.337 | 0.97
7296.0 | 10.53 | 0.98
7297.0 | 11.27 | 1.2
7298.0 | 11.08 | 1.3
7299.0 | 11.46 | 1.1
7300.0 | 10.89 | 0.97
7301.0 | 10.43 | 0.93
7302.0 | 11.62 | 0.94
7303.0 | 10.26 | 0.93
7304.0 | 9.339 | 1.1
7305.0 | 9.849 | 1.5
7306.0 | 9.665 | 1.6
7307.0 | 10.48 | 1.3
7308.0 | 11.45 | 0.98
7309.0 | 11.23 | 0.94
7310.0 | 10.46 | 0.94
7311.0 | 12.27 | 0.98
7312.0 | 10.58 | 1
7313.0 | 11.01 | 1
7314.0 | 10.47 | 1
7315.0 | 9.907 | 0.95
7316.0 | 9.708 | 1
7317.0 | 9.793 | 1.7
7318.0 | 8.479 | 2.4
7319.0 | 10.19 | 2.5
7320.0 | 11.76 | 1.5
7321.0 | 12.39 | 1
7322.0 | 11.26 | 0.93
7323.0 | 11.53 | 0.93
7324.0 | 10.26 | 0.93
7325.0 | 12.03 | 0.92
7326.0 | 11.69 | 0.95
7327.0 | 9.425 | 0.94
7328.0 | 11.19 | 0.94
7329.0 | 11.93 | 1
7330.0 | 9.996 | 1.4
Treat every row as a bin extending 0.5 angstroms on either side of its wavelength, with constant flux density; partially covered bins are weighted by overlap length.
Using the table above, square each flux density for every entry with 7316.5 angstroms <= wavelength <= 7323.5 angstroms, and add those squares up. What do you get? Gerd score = 823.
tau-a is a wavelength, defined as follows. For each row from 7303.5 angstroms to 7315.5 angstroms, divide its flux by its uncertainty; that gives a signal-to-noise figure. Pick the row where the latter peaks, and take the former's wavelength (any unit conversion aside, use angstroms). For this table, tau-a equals 7311.0 angstroms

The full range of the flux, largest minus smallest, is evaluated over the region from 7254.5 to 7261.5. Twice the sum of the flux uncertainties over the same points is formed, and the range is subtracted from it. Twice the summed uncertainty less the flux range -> 14.0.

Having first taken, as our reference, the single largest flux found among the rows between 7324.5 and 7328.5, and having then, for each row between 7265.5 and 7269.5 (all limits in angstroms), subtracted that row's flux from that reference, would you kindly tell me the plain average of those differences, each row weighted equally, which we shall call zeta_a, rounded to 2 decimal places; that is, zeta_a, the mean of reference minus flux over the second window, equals 1.31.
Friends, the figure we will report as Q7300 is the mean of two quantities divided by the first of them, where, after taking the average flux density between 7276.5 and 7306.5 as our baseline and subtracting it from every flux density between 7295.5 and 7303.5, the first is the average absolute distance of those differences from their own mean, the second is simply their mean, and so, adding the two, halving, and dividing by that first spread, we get 1.0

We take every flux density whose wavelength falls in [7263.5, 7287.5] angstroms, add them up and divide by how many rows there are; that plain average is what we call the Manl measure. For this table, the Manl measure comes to 10.9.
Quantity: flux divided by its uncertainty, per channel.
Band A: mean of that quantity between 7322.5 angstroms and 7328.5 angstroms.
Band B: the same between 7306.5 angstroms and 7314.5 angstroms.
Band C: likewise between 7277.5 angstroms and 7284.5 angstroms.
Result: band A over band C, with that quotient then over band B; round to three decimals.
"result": 0.135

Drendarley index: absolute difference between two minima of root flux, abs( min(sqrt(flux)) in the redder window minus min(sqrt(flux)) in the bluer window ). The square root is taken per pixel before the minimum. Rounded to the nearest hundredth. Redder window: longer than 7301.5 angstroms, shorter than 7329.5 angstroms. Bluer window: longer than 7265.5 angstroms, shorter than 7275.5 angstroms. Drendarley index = 0.26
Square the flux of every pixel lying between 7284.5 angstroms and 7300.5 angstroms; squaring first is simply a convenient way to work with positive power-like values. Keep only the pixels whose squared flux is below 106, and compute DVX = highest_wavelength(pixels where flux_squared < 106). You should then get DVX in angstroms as 7295.0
